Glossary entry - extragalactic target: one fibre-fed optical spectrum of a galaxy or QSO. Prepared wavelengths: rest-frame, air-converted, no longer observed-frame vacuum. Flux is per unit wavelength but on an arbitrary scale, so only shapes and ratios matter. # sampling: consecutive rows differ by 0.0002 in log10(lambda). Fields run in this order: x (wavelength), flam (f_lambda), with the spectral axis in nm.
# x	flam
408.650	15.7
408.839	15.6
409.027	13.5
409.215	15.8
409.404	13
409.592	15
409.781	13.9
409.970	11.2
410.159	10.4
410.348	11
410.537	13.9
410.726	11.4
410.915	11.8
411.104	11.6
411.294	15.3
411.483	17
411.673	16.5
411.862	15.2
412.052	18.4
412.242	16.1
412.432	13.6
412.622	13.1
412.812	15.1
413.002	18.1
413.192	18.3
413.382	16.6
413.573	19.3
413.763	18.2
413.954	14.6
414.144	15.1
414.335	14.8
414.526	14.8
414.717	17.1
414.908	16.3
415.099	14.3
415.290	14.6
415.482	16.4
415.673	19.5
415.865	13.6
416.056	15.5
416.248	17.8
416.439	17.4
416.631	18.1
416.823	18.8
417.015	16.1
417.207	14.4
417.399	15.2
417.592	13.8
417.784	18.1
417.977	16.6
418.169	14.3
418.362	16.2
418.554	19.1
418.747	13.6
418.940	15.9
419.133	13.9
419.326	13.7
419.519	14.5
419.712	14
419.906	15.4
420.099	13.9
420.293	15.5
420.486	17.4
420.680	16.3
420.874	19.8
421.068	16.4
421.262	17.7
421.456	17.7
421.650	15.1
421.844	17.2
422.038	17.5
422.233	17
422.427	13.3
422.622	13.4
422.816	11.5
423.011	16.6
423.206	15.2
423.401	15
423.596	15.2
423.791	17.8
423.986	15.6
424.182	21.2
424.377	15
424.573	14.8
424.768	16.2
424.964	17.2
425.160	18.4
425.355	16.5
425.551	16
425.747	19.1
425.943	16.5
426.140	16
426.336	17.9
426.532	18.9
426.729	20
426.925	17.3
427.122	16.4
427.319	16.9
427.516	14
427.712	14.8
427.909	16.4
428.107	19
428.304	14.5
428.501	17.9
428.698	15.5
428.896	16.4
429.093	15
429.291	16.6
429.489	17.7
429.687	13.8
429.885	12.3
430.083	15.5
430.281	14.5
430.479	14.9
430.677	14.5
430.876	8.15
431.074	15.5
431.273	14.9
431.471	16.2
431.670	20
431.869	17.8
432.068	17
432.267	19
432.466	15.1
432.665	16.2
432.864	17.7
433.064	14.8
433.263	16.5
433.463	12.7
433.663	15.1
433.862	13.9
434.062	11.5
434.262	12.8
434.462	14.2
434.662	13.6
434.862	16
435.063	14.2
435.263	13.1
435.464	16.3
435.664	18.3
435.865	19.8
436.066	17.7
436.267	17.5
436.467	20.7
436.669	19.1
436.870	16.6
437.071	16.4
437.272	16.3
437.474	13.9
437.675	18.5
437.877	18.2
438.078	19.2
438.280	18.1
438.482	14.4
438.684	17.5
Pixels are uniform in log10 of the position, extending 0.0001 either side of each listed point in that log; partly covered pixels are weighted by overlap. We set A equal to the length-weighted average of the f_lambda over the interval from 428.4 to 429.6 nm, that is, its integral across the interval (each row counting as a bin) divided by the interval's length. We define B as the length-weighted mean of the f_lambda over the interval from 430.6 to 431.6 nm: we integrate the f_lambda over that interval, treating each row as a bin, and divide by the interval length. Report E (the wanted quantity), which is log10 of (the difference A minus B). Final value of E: 0.39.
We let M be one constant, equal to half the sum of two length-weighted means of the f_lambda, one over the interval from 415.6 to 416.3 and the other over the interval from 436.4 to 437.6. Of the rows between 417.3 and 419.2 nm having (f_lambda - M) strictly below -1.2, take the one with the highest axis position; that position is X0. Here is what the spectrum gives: 419.133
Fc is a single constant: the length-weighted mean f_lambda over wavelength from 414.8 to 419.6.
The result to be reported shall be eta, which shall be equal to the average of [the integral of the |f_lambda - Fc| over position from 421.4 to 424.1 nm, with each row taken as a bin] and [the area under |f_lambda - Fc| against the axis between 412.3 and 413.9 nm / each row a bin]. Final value 4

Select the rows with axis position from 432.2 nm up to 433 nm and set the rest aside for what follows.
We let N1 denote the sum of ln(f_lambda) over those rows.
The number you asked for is 11.3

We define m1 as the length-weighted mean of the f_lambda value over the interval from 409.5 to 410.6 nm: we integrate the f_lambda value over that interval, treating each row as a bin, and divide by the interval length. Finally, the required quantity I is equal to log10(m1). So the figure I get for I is 1.10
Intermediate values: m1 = 12.5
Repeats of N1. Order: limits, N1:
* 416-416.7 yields 11.4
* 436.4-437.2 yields 11.6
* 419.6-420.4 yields 10.7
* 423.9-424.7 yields 11.2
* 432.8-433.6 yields 10.9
